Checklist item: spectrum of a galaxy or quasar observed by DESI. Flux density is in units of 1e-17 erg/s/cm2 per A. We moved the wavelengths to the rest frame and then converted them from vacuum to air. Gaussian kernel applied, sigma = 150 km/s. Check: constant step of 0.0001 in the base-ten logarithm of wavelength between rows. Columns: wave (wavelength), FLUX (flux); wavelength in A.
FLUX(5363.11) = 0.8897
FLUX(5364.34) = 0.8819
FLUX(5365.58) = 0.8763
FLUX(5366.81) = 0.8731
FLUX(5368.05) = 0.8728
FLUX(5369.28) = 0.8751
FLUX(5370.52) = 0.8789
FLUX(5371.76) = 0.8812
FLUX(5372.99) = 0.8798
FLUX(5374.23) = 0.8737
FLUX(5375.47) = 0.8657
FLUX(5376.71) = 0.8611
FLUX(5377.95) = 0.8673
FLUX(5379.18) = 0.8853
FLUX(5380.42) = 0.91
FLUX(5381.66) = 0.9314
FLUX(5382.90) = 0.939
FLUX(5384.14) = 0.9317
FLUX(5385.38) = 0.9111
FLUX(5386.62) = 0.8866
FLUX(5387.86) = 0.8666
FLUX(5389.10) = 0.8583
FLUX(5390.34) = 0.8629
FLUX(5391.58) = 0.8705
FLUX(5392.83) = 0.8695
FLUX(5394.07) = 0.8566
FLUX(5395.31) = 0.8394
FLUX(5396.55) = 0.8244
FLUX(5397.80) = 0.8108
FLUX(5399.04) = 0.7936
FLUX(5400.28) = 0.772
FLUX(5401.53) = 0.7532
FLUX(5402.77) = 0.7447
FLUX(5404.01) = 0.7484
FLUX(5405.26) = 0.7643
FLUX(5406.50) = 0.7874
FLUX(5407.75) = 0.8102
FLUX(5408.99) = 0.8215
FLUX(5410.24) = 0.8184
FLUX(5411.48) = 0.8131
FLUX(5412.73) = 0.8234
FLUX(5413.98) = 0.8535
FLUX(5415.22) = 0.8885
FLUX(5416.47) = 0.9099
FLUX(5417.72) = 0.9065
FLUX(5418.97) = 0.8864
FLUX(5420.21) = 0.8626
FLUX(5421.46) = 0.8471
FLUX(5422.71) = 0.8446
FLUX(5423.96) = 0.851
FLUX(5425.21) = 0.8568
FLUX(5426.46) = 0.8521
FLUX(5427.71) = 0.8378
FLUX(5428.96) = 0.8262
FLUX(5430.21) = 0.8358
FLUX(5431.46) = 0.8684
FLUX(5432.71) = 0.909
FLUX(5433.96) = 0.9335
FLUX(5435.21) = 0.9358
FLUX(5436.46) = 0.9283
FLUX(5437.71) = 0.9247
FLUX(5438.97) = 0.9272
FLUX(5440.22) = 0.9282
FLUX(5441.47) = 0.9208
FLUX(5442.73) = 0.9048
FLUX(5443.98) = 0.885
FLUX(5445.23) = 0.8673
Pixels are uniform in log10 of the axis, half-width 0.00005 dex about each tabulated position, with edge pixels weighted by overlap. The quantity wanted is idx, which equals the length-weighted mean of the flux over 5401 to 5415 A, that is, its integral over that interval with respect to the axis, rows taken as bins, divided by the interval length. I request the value 0.80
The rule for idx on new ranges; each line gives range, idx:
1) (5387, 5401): 0.84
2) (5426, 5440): 0.89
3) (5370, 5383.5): 0.89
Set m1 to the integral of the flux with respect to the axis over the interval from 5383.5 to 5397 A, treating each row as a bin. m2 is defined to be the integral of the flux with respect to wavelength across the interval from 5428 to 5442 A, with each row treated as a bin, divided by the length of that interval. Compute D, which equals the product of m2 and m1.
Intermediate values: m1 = 11.8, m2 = 0.90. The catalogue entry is 10.61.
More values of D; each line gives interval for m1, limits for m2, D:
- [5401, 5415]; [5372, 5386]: 10.01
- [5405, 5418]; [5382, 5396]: 9.59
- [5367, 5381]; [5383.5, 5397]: 10.70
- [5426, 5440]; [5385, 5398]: 10.72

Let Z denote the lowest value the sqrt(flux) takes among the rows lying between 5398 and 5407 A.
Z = 0.863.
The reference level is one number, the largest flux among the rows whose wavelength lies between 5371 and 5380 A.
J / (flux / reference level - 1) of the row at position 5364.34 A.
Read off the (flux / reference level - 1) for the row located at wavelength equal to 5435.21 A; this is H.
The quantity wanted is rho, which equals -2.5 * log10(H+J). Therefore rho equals 3.2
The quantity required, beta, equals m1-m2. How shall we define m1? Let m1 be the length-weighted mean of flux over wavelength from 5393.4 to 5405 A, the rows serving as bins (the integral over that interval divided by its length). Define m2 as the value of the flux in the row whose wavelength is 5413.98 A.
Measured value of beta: -0.06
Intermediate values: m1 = 0.79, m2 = 0.8535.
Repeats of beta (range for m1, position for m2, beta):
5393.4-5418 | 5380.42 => -0.09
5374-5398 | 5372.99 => 0.00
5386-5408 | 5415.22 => -0.07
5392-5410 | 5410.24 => -0.02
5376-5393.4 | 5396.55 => 0.06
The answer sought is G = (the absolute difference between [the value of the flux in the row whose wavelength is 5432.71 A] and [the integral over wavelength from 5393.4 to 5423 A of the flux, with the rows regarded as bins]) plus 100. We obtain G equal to 123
